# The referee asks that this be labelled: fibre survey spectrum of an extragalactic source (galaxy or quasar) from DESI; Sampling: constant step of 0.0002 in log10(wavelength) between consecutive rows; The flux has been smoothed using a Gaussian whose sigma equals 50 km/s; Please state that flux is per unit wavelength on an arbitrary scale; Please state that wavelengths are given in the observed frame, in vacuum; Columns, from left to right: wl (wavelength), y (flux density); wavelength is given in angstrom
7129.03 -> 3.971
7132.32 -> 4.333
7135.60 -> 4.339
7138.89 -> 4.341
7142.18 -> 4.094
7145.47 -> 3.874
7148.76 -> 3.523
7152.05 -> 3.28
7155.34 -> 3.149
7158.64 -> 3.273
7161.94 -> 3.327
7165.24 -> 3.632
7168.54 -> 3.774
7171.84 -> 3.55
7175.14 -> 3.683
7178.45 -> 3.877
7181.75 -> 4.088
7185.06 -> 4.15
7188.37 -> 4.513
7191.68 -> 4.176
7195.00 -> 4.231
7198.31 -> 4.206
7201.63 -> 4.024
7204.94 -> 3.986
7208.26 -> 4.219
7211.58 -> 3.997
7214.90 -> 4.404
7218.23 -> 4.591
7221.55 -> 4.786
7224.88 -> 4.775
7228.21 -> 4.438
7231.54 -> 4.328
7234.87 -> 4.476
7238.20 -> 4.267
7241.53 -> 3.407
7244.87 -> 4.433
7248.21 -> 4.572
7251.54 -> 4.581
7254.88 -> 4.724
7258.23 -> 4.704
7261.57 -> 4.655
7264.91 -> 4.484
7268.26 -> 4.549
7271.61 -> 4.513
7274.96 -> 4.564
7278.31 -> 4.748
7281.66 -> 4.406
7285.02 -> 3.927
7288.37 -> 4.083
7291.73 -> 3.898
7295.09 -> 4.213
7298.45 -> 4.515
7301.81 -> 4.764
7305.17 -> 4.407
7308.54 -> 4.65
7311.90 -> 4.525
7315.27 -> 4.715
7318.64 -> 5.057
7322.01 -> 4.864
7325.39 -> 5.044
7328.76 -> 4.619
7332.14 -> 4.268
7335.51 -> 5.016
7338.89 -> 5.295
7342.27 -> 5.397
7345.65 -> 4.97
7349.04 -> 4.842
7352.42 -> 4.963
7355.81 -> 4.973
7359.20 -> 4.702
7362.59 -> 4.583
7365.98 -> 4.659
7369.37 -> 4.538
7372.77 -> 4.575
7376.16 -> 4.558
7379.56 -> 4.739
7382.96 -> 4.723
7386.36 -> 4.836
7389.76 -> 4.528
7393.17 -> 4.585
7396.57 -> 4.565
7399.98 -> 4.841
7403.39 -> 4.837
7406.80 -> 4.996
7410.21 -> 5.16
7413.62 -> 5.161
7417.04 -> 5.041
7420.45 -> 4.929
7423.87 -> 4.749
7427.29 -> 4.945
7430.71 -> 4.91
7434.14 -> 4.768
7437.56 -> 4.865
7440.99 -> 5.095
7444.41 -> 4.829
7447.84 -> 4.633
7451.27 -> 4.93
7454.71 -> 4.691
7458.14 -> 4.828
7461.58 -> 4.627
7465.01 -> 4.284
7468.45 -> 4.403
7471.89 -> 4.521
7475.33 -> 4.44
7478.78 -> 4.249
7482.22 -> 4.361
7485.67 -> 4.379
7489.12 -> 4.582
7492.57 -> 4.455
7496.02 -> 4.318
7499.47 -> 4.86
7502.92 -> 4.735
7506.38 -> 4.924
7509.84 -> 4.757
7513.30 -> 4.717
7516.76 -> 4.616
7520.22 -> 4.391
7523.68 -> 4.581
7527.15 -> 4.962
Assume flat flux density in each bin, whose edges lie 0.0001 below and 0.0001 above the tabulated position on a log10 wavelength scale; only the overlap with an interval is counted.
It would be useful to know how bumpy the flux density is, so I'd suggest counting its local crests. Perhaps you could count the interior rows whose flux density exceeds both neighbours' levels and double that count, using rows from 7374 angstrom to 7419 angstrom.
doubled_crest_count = 10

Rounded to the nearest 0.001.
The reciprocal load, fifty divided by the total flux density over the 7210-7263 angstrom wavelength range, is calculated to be 0.703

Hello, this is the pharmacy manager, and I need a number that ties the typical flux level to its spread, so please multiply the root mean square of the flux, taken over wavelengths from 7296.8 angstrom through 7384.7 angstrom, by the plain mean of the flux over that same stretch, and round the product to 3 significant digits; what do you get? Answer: 22.8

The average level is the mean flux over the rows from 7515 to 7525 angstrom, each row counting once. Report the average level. 4.53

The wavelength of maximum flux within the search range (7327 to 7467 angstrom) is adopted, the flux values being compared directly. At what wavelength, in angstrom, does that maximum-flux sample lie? 7342.27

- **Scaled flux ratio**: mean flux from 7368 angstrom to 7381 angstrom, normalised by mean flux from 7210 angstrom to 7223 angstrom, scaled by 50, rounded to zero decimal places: 52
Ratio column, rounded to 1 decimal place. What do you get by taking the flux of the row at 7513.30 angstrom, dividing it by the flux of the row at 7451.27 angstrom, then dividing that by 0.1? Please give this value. 9.6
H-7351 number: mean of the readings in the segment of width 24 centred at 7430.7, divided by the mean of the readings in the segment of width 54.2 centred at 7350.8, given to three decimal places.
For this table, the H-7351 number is 1.017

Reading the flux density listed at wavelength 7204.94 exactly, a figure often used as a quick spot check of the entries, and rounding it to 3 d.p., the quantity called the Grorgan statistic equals 3.986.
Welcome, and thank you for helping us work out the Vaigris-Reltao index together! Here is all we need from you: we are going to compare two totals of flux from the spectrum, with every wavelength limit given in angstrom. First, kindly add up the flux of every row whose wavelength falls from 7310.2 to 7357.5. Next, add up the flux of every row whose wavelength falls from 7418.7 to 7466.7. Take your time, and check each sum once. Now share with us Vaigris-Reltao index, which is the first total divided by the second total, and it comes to 1.02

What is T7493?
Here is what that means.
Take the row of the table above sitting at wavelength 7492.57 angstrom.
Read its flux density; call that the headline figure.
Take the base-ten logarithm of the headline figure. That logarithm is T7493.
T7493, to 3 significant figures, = 0.649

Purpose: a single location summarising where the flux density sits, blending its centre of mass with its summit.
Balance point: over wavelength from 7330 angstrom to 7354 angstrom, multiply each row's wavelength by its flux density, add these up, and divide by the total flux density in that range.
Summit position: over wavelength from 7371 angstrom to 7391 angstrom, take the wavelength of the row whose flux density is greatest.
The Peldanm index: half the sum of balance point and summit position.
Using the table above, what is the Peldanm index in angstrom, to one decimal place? 7364.4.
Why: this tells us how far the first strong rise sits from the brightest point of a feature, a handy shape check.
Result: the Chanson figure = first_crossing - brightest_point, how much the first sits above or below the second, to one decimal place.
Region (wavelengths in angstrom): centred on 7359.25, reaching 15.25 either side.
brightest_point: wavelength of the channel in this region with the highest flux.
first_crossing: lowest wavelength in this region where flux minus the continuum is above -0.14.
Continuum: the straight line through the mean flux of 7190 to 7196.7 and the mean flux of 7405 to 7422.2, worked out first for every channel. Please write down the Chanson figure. -10.2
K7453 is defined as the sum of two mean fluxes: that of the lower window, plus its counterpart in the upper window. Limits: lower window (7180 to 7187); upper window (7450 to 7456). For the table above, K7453 8.9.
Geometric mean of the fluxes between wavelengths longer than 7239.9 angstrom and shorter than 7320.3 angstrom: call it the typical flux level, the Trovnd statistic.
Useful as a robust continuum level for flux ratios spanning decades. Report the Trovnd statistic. 4.45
